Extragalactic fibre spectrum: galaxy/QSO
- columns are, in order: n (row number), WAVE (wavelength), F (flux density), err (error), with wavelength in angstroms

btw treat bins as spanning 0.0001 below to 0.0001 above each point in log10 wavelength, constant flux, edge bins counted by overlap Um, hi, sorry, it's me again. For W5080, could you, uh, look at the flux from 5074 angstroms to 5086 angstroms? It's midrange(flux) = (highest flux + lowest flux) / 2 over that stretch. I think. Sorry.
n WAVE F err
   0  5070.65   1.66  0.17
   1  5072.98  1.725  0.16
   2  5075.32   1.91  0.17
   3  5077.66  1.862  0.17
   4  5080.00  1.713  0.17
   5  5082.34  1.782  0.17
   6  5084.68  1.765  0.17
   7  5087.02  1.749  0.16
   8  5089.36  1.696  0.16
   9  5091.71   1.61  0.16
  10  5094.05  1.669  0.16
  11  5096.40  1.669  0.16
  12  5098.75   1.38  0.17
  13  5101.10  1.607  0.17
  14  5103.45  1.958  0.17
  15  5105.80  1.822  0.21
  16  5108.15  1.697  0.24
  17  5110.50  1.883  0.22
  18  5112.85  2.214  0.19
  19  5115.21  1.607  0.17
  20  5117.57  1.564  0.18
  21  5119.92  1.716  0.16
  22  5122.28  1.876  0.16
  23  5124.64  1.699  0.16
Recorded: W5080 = 1.81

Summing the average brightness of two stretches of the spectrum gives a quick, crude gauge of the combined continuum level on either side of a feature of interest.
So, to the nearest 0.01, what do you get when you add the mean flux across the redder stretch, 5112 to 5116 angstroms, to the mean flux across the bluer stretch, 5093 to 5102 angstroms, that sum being 3.49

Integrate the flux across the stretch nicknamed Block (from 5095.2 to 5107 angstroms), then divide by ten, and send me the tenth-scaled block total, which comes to 2.0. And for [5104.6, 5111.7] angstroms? 1.3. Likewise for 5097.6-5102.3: 0.7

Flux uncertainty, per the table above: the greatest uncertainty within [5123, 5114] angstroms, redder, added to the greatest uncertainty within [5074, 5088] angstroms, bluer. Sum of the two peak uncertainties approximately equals 0.350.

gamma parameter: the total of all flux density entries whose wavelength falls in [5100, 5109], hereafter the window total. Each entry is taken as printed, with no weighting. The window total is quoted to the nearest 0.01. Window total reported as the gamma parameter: 7.08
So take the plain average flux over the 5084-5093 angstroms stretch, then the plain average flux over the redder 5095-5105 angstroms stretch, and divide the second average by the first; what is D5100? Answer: 0.97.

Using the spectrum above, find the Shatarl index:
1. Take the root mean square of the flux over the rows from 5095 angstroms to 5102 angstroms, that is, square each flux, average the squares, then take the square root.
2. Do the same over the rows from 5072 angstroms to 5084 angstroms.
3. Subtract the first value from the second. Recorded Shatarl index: 0.24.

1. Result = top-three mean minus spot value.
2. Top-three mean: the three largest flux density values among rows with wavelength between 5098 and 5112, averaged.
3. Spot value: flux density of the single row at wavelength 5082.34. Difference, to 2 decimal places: 0.11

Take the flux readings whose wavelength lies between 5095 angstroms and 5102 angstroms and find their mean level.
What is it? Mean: 1.55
